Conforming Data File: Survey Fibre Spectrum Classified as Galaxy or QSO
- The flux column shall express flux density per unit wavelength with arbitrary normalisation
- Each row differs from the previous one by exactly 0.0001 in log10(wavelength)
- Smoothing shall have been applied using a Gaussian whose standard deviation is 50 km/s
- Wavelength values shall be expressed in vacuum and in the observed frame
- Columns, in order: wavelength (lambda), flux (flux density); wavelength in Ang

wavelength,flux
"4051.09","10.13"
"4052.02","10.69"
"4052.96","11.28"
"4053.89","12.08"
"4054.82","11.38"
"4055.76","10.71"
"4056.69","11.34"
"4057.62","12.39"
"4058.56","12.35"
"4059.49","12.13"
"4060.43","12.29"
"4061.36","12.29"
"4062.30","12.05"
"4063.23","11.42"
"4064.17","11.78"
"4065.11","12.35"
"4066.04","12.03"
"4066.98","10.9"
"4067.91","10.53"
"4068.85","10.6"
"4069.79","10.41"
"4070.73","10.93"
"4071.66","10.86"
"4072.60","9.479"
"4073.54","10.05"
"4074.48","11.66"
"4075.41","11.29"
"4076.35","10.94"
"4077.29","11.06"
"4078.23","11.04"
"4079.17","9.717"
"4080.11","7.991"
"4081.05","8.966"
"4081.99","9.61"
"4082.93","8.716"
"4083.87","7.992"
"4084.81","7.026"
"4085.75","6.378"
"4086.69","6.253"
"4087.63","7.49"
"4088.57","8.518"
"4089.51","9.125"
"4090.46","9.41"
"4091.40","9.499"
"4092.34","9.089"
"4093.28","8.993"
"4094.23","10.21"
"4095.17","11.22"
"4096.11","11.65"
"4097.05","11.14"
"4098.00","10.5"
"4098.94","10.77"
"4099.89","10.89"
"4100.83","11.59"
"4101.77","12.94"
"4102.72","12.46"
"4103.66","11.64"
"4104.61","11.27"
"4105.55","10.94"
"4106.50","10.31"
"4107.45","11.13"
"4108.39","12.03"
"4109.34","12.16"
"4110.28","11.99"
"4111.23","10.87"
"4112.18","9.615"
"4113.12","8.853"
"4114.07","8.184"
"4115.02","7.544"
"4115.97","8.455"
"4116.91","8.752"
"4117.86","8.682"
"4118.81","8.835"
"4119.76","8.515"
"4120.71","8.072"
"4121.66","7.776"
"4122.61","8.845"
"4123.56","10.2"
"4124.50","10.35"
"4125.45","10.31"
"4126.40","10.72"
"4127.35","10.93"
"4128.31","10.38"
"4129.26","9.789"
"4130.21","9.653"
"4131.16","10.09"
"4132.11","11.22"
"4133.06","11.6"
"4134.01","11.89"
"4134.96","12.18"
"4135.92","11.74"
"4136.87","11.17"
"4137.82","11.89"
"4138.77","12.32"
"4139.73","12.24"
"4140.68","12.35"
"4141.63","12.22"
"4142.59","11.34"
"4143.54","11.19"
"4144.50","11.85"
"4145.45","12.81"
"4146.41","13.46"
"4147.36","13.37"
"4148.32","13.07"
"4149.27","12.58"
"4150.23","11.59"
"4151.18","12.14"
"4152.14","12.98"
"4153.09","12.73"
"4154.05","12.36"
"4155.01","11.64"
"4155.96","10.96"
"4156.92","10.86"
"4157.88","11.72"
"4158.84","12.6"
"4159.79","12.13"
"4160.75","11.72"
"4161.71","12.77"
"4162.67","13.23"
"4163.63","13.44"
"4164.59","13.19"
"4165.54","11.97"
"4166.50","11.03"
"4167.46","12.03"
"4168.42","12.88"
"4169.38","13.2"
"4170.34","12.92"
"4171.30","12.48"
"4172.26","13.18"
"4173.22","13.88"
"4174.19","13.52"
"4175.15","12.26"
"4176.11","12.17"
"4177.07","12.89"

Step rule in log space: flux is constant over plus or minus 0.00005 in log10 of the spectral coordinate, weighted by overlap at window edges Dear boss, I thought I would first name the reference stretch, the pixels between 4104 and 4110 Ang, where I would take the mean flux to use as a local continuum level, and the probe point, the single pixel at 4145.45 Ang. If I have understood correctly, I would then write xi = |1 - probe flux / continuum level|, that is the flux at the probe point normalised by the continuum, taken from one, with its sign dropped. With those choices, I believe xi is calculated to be 0.13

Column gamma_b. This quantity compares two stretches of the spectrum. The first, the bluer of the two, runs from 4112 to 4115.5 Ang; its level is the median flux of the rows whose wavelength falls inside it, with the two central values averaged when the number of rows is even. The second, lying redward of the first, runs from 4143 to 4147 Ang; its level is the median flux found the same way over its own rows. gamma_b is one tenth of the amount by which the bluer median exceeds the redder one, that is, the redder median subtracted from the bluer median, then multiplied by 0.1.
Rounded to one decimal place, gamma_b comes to -0.4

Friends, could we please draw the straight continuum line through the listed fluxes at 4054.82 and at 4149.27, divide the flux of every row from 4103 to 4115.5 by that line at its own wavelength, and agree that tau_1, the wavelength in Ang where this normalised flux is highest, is 4109.34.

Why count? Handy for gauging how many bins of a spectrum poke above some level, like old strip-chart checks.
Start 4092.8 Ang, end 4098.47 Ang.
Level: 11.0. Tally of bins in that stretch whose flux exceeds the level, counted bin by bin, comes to 3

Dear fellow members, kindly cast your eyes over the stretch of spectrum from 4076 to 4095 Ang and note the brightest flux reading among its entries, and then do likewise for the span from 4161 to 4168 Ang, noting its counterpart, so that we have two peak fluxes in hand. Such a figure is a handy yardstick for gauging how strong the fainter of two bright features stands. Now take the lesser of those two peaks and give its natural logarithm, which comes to 2.40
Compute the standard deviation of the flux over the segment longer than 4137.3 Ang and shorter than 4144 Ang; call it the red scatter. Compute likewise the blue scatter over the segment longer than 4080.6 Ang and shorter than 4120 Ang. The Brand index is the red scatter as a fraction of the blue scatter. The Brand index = 0.3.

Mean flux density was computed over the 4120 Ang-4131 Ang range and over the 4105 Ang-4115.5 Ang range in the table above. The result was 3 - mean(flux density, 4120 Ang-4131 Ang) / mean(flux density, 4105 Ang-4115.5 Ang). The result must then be 2.06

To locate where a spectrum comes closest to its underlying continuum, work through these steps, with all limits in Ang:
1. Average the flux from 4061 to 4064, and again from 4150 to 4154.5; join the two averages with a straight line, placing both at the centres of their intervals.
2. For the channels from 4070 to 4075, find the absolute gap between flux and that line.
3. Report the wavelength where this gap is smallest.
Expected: 4074.48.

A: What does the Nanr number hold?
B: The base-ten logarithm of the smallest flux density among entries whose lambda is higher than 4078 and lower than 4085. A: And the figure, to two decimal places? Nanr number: 0.85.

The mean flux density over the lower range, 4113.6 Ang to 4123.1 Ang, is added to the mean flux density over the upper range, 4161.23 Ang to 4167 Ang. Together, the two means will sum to 21.0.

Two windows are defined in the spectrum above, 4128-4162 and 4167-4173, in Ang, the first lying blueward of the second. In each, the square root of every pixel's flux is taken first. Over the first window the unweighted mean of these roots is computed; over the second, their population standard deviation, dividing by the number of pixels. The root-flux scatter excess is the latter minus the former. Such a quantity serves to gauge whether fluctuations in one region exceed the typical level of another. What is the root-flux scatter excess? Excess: -3.38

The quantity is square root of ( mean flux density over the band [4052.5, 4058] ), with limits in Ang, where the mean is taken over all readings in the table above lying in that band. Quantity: 3.40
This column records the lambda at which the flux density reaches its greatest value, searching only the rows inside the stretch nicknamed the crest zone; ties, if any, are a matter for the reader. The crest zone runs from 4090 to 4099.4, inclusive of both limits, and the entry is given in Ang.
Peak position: 4096.11 Ang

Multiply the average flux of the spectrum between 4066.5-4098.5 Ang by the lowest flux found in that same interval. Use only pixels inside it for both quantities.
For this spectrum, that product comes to 61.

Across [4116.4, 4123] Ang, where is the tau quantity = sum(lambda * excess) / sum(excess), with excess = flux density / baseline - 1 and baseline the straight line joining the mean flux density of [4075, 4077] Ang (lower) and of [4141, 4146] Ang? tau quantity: 4119.9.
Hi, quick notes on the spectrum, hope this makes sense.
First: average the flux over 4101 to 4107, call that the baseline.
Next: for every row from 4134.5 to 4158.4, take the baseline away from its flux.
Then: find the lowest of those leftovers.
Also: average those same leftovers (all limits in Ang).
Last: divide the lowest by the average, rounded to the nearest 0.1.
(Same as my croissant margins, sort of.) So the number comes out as -1.4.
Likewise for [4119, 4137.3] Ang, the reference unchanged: 2.9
